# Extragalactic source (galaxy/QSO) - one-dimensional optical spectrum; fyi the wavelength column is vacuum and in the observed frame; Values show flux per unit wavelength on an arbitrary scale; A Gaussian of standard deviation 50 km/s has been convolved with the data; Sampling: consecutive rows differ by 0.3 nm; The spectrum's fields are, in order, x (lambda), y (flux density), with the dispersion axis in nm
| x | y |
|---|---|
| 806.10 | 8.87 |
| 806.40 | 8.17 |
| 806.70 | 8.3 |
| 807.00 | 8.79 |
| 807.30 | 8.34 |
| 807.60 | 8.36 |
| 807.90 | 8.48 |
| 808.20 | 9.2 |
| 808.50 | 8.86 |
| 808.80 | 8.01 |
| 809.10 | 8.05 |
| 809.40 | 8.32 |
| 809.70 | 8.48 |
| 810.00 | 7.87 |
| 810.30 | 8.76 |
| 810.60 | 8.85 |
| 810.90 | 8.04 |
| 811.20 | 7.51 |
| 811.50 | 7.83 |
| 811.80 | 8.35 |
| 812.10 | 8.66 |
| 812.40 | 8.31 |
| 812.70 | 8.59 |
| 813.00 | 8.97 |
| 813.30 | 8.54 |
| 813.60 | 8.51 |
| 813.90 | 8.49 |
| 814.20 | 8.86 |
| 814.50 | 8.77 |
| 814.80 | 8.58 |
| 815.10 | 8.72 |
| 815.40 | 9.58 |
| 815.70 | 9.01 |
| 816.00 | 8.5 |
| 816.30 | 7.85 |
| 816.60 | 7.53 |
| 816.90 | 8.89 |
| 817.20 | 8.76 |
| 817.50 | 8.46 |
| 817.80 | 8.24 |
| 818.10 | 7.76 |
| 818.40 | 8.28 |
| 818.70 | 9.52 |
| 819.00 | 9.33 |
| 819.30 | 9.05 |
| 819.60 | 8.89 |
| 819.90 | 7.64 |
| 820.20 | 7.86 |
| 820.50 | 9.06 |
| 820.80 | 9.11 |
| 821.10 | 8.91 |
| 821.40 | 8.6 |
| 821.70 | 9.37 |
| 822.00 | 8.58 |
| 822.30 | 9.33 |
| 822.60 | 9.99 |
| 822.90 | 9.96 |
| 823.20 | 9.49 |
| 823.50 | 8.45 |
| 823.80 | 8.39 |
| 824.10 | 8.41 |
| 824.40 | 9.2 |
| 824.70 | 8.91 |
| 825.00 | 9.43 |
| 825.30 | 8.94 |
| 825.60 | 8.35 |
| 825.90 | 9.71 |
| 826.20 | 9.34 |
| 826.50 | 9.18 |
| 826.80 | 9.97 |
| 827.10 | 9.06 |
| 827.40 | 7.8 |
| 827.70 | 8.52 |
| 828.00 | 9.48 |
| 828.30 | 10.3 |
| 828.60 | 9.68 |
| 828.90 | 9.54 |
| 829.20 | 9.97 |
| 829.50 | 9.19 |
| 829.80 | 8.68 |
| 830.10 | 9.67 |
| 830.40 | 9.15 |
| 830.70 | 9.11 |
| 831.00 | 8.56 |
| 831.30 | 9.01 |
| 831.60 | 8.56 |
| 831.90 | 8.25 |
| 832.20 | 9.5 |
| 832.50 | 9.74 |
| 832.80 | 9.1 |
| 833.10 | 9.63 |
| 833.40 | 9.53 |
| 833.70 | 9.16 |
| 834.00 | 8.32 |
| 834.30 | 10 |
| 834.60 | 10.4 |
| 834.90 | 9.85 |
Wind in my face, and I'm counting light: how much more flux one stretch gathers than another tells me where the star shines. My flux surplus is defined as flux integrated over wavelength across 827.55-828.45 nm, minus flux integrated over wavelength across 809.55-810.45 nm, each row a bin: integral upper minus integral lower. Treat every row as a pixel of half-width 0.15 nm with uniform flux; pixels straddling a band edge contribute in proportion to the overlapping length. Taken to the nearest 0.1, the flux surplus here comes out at 1.0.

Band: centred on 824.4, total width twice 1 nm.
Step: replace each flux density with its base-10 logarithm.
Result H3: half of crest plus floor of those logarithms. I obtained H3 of 0.949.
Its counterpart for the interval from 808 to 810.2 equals 0.930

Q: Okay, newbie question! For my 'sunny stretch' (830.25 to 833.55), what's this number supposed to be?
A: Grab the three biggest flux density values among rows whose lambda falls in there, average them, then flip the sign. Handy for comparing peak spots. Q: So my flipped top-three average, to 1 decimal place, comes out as -9.6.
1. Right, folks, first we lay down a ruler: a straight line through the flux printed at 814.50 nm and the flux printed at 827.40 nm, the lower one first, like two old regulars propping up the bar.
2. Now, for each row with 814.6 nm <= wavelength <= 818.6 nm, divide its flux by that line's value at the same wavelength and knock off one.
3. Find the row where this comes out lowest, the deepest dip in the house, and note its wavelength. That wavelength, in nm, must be 816.60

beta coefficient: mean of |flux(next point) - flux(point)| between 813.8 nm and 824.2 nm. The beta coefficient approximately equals 0.48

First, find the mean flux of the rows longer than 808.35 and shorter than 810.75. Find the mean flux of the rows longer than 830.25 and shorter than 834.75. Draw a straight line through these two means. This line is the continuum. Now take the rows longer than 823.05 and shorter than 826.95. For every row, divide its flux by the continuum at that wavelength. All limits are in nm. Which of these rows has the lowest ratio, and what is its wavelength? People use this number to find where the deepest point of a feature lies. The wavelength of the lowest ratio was 825.60 nm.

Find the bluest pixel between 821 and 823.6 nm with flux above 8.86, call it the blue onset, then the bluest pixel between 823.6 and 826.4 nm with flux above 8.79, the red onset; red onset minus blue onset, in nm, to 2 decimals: 3.30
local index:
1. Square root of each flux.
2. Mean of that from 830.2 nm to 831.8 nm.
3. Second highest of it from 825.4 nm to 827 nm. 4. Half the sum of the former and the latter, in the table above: 3.05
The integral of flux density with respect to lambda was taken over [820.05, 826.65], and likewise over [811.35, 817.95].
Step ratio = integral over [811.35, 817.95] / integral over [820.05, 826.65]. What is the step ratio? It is 0.947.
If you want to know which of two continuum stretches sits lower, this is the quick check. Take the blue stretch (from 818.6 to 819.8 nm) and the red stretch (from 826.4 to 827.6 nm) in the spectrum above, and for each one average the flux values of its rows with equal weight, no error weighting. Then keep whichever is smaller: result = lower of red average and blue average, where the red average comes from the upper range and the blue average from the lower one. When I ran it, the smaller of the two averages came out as 9.0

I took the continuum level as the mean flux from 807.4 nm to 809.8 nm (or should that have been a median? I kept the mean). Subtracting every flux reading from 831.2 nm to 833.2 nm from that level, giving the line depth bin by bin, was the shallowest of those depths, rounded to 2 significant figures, -1.3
